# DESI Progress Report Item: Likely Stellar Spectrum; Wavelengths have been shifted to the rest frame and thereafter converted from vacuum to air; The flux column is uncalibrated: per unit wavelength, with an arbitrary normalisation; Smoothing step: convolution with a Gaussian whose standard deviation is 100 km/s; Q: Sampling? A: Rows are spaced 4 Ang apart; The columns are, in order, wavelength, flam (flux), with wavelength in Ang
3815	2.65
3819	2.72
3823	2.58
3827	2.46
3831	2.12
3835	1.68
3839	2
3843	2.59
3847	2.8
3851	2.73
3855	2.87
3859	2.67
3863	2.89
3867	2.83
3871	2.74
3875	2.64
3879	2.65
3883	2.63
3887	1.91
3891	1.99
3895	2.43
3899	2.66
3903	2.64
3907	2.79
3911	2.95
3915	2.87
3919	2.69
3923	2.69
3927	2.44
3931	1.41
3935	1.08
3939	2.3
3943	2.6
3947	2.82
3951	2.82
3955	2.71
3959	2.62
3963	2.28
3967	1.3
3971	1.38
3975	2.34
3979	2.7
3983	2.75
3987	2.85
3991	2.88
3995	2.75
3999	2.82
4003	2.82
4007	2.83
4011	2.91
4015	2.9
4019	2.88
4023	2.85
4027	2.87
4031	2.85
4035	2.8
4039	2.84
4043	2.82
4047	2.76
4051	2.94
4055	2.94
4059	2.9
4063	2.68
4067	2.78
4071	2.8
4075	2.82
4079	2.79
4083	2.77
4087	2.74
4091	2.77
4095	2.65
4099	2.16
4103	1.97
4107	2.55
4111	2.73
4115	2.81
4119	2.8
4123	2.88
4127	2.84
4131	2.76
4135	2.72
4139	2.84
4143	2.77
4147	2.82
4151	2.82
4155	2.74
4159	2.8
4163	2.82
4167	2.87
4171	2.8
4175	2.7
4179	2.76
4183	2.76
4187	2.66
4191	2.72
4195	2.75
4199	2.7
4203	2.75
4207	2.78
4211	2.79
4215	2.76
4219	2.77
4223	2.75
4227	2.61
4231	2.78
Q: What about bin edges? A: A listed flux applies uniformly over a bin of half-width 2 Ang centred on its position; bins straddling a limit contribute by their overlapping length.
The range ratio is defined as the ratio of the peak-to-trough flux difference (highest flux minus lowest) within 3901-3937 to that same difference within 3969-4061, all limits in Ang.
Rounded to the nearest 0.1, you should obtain 1.2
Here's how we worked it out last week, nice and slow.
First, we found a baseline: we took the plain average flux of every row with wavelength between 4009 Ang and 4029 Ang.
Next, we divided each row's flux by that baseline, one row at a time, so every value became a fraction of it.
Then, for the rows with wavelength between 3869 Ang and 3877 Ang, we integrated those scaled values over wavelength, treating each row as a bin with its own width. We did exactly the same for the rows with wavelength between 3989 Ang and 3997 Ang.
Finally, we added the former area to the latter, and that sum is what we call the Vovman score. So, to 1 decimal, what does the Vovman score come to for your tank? 15.3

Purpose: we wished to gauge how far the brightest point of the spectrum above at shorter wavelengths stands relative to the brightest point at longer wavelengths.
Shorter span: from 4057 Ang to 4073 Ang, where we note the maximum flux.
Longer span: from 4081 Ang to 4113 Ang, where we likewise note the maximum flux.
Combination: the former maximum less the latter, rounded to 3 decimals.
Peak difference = 0.130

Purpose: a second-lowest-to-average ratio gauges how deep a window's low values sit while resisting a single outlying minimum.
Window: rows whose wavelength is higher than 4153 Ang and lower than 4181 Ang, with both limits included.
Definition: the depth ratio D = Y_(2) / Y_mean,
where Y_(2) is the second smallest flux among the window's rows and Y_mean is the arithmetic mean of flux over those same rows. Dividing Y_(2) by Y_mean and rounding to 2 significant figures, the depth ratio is 0.98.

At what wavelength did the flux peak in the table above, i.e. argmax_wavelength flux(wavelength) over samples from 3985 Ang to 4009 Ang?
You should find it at 3991 Ang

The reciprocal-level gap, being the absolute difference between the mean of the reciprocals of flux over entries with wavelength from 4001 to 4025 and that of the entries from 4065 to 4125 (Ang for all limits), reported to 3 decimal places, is 0.030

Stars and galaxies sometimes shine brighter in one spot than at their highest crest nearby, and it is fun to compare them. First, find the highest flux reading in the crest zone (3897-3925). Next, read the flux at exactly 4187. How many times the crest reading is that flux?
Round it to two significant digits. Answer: 0.90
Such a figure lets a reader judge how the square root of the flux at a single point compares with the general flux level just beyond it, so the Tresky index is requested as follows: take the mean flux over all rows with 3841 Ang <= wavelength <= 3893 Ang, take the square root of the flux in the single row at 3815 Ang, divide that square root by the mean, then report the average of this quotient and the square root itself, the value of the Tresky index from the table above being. 1.13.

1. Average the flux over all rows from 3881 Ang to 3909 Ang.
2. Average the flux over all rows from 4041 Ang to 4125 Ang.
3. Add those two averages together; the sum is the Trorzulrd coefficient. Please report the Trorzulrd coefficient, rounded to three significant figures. 5.15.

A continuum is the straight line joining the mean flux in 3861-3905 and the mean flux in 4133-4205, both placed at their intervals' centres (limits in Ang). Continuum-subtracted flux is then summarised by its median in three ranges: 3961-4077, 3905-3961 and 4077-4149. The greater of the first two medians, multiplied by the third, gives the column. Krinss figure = 0.009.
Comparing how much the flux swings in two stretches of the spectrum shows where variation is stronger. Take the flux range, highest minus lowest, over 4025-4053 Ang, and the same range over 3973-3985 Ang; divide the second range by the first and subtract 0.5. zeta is 1.8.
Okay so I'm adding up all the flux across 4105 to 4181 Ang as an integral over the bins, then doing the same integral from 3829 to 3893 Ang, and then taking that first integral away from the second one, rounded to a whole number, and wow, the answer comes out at -52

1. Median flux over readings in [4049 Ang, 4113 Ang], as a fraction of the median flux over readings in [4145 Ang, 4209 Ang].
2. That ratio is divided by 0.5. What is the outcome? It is 2.01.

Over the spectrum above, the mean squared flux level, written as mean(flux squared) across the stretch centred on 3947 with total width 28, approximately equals 6.2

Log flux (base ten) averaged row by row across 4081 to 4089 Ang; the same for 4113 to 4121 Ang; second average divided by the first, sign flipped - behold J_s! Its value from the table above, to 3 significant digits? -1.02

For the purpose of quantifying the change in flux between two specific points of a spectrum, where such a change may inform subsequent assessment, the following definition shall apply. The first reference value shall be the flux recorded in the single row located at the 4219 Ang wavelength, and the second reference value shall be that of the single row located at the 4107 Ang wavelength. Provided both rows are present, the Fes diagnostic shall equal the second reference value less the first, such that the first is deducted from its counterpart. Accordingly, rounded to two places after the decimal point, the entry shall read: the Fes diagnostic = -0.22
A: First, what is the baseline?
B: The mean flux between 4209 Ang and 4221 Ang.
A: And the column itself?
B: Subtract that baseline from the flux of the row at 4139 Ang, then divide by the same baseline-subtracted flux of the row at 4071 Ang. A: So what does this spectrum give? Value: 2.5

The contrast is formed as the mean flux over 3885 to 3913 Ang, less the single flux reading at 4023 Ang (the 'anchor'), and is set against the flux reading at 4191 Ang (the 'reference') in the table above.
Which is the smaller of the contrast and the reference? -0.4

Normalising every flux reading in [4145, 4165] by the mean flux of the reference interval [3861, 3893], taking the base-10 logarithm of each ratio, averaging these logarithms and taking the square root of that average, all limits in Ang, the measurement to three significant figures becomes 0.208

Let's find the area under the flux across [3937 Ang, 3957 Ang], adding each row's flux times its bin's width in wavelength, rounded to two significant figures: 53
